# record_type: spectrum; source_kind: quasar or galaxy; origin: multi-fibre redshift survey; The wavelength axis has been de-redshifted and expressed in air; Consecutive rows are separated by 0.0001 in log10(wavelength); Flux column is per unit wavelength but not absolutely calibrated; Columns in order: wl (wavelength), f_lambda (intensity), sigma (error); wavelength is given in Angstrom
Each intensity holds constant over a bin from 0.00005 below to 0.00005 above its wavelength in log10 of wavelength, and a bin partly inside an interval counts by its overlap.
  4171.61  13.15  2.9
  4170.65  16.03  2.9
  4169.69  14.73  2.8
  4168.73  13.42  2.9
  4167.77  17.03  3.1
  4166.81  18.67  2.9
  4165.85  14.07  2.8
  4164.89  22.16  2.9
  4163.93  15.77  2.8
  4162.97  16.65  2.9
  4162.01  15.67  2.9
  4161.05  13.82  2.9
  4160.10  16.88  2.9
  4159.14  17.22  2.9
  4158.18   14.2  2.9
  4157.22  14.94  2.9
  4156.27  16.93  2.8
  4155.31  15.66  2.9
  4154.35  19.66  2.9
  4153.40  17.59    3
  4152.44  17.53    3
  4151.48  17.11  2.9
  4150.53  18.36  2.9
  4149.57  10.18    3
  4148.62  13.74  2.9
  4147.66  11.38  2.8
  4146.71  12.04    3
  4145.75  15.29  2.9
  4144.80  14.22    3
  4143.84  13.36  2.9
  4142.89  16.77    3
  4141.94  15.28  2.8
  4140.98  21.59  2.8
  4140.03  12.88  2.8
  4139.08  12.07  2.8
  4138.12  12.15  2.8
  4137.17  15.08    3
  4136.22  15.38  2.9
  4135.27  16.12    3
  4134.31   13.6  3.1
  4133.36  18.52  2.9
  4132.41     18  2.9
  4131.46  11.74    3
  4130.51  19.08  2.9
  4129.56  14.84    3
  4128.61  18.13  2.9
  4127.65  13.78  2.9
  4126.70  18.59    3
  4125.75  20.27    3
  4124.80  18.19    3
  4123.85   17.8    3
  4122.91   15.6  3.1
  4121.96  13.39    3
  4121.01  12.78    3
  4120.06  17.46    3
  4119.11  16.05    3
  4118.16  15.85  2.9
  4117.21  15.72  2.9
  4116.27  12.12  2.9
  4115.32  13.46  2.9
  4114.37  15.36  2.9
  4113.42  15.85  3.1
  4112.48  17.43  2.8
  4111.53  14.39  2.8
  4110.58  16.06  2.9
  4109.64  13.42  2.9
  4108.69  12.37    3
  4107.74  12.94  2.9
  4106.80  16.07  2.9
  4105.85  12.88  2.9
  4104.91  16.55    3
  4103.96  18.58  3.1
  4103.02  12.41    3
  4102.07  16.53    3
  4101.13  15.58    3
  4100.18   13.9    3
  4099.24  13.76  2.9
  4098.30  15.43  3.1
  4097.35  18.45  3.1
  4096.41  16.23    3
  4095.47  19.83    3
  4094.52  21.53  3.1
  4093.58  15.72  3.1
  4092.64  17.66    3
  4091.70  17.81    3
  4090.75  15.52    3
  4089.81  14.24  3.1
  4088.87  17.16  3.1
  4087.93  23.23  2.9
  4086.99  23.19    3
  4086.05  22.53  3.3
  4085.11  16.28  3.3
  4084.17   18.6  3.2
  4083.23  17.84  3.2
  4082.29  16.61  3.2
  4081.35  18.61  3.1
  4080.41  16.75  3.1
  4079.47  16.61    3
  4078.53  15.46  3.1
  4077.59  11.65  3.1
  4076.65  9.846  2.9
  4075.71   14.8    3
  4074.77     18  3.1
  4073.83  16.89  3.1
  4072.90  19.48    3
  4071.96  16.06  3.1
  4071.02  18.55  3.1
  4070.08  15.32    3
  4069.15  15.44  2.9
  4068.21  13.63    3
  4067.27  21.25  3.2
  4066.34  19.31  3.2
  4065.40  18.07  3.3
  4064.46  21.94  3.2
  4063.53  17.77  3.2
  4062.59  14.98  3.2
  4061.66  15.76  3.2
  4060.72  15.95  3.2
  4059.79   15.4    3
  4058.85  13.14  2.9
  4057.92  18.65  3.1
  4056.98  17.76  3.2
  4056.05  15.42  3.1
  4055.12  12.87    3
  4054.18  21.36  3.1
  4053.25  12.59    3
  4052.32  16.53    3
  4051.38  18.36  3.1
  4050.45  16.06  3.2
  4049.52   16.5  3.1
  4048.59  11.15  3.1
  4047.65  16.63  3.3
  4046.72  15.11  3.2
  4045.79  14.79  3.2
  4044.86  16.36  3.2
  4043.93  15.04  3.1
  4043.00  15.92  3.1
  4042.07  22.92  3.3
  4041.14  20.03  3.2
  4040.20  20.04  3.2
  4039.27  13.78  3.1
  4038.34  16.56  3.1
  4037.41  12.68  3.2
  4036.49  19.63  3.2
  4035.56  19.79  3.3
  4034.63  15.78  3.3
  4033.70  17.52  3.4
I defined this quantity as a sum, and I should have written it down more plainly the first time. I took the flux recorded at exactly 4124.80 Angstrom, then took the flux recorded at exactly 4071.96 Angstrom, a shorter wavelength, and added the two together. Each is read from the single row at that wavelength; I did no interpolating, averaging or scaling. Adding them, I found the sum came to 34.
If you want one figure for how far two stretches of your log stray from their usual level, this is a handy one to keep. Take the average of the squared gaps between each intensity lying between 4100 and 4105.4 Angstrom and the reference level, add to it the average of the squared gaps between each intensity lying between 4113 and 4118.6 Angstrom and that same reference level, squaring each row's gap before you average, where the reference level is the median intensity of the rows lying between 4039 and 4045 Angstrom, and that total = 9.3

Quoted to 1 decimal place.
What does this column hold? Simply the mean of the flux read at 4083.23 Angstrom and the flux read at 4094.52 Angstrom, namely 19.7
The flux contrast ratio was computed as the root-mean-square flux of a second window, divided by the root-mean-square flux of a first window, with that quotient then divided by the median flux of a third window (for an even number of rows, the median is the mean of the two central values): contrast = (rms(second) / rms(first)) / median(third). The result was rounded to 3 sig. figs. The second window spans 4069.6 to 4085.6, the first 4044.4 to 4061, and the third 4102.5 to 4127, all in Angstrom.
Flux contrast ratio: 0.0653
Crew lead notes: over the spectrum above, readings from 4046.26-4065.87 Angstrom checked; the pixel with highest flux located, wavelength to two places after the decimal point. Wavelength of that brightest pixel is 4064.46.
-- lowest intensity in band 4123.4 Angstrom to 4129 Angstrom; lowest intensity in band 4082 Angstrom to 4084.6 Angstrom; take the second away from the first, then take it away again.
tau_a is -19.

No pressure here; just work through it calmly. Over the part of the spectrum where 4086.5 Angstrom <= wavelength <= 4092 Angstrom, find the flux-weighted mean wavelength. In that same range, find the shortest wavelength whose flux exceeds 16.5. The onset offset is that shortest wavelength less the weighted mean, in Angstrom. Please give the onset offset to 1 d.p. -2.1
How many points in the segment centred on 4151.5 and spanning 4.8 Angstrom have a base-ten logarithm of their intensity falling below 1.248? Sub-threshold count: 4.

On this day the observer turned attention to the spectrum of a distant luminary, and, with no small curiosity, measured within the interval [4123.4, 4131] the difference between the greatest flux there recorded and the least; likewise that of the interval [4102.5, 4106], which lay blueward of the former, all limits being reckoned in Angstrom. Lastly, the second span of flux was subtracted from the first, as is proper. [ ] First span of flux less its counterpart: 0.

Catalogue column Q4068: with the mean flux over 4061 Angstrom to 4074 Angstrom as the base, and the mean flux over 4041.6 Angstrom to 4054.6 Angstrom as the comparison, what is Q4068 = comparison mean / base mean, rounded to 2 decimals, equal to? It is 0.94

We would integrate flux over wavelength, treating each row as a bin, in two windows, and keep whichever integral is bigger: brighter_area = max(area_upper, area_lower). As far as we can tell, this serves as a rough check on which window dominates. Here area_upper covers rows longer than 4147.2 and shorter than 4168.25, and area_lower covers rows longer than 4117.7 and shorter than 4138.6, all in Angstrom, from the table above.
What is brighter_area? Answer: 340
